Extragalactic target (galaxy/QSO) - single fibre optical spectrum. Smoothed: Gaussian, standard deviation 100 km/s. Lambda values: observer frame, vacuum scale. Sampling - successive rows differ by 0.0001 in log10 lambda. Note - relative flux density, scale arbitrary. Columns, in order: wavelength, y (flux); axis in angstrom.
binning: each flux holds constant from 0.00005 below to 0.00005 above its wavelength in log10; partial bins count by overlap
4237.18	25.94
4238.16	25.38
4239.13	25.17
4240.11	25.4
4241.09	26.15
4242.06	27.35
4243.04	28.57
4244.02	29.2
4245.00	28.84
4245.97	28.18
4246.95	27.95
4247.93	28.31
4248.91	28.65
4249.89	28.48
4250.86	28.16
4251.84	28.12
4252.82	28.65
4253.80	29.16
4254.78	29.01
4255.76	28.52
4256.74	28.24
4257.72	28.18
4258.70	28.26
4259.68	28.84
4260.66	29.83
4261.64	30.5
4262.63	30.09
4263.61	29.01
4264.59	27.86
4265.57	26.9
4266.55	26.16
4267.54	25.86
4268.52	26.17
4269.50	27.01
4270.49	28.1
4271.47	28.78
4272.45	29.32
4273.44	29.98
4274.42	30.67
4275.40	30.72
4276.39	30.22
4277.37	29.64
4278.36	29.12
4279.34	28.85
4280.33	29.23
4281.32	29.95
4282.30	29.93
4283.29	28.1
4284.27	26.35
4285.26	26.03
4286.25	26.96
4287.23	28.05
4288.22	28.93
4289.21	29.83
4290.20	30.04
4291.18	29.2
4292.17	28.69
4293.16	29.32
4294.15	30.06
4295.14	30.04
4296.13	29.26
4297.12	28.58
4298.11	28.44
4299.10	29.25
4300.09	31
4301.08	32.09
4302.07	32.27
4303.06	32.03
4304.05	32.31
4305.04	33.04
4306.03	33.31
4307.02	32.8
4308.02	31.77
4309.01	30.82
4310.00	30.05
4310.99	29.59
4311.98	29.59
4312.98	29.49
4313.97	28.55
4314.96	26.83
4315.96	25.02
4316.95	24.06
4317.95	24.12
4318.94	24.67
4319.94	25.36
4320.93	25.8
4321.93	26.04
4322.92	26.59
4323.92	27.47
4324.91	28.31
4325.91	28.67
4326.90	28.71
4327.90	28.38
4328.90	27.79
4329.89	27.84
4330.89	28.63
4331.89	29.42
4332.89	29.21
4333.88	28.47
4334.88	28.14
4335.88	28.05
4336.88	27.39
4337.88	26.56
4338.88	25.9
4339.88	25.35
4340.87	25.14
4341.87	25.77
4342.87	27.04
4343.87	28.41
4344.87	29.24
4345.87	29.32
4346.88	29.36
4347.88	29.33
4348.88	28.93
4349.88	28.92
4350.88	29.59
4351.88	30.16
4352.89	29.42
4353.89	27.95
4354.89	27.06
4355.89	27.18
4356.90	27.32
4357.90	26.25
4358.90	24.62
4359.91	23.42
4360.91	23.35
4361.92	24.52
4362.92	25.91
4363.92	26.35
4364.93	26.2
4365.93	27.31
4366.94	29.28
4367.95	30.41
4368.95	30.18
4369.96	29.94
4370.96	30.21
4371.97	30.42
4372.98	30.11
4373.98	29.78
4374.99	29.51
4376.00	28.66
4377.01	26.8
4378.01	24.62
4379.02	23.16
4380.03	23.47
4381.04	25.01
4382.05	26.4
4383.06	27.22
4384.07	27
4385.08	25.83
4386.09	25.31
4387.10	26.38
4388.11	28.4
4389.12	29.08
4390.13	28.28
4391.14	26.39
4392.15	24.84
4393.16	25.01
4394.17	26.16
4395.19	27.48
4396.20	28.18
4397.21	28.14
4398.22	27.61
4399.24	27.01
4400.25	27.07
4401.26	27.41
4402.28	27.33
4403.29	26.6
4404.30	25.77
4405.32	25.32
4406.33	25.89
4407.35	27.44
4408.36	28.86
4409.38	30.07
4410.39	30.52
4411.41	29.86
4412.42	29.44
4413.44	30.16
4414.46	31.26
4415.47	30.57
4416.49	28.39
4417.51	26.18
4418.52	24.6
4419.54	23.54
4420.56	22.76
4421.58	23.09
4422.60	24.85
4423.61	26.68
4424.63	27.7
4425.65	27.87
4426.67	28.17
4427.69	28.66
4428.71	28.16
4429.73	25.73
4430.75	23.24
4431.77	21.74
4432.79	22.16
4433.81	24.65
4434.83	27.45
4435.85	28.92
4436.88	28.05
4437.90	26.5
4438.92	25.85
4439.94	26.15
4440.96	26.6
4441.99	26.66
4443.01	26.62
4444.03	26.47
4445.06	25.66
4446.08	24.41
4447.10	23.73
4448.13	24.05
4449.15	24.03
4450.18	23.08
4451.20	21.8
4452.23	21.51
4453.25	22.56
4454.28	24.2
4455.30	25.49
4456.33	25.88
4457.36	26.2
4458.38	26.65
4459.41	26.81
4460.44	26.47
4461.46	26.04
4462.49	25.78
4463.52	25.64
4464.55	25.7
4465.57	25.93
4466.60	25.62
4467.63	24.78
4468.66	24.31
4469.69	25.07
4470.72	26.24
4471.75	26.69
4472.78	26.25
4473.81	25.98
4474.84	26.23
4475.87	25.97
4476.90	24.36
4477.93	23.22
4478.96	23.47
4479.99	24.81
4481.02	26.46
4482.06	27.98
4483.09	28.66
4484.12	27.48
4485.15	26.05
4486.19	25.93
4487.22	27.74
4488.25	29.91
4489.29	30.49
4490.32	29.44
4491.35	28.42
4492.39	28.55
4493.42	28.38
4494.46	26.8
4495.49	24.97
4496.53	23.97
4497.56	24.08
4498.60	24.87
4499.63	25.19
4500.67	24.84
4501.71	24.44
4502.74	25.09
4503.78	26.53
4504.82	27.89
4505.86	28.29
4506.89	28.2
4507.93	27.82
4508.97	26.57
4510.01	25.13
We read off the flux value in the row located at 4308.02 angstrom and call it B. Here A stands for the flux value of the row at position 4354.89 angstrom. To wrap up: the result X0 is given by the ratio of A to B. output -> 0.85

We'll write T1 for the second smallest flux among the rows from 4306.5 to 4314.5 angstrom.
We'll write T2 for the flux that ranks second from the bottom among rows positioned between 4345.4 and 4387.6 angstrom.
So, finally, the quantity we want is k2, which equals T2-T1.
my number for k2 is -6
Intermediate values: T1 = 29.49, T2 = 23.35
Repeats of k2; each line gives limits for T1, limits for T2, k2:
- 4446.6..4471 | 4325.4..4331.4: 6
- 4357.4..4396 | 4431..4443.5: -1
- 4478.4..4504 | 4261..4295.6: 2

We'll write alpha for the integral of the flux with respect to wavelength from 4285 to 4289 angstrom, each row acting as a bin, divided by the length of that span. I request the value 27.7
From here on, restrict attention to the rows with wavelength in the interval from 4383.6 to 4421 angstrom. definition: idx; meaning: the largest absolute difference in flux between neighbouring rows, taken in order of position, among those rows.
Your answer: 2.2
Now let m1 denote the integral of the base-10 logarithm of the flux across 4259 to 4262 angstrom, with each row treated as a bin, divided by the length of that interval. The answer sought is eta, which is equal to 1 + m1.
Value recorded 2.47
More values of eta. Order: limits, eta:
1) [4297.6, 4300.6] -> 2.47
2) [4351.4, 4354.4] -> 2.46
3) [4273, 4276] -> 2.49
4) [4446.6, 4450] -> 2.37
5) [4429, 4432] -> 2.38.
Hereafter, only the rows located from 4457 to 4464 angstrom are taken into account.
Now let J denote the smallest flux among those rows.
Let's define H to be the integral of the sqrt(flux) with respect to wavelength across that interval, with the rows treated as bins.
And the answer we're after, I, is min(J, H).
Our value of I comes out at 25.6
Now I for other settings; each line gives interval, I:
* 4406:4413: 25.9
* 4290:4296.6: 28.7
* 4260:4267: 26.2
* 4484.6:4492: 25.9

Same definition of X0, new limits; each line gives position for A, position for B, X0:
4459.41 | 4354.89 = 0.99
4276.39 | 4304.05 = 0.94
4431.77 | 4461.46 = 0.83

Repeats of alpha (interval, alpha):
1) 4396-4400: 27.7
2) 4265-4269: 26.3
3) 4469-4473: 26.0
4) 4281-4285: 28.4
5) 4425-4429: 28.2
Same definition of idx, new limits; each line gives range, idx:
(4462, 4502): 2.2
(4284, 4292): 1.1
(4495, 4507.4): 1.4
